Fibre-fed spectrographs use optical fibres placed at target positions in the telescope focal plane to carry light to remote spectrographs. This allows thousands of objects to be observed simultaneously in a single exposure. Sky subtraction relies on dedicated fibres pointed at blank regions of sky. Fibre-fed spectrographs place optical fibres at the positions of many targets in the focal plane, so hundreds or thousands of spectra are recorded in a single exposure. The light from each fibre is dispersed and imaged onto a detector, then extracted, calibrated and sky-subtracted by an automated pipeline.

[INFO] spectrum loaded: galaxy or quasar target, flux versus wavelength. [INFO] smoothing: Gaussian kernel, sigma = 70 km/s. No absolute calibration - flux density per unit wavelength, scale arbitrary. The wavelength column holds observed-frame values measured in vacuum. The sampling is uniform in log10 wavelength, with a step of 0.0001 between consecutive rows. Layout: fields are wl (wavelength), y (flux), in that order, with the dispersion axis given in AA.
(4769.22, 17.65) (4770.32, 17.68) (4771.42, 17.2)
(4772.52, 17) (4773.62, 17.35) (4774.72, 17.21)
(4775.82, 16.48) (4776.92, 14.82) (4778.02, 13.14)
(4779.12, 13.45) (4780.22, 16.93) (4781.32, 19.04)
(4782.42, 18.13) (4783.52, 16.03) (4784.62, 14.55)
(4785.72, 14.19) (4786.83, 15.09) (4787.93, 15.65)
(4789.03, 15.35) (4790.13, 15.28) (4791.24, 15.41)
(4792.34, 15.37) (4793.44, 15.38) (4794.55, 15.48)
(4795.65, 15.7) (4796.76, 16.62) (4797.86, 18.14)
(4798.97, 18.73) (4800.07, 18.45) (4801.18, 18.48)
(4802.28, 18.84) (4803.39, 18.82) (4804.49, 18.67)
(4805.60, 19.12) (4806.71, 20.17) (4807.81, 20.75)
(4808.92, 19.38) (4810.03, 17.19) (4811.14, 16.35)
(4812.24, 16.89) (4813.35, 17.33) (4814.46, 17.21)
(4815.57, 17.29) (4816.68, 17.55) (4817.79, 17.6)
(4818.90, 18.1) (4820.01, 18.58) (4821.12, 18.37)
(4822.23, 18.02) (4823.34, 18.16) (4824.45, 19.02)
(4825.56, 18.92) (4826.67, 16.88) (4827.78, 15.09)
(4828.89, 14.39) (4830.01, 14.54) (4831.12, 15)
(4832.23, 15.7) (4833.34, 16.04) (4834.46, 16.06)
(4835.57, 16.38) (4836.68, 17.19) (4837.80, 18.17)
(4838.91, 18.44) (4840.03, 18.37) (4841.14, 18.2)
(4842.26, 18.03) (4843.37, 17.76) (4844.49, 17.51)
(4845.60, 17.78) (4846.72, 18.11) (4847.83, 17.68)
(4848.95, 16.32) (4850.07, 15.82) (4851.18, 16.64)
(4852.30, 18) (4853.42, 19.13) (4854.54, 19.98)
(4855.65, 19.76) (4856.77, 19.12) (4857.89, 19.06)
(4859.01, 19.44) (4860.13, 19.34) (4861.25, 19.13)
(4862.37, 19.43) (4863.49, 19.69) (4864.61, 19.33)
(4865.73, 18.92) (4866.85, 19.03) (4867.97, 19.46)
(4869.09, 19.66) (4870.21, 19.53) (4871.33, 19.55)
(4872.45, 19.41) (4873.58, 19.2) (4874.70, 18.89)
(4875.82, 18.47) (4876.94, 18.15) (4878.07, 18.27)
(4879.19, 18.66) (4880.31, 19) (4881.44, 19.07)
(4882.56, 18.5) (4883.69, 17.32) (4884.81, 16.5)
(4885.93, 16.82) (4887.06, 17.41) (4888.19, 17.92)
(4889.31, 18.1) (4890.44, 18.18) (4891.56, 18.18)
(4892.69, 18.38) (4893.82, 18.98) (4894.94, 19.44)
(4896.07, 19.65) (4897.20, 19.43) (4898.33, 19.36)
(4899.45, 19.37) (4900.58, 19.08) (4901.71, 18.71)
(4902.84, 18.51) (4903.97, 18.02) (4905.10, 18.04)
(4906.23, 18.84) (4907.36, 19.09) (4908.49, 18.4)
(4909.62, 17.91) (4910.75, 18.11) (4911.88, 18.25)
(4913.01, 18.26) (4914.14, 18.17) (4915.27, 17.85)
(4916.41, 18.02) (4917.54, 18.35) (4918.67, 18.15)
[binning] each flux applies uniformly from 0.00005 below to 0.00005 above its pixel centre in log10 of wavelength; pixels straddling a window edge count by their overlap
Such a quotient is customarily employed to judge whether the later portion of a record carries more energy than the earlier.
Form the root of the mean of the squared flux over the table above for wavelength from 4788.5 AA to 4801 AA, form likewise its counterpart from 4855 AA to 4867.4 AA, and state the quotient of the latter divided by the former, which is 1.18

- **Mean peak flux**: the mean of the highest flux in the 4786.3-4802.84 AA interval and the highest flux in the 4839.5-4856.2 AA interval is 19.41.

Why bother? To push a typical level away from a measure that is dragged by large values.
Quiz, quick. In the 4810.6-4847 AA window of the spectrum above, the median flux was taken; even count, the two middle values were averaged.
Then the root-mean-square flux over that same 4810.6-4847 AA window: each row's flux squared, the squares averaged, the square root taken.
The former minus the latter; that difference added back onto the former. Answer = 17.8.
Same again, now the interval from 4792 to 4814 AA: 18.7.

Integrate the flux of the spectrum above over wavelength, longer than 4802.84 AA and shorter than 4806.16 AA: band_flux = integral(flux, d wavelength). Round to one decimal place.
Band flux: 62.6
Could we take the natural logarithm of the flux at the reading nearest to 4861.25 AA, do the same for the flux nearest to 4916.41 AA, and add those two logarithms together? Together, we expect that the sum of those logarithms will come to 5.84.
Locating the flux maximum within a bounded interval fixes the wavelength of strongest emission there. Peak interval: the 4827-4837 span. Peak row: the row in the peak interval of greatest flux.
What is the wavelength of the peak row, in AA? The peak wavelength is 4836.68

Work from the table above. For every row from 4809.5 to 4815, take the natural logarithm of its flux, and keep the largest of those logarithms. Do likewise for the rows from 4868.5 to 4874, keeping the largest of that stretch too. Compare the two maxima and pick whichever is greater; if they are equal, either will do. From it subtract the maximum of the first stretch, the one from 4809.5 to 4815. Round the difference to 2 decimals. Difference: 0.13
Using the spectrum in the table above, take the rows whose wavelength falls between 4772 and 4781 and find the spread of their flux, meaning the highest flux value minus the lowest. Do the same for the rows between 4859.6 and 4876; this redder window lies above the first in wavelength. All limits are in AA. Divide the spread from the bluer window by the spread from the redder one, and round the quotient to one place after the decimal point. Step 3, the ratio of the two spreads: 3.5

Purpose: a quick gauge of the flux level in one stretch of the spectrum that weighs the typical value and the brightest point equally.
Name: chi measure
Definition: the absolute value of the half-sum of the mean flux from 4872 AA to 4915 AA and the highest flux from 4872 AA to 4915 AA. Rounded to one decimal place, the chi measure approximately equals 19.1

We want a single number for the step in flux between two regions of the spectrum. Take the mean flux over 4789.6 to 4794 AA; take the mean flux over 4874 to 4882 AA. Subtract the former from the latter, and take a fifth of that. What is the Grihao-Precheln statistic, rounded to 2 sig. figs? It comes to 0.66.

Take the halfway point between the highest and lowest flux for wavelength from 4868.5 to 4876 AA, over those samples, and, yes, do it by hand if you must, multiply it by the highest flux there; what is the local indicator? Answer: 375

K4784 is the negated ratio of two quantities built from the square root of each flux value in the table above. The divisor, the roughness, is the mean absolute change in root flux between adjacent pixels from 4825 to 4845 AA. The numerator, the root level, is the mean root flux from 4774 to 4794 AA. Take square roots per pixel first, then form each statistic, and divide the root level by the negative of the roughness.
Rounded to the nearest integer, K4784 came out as -58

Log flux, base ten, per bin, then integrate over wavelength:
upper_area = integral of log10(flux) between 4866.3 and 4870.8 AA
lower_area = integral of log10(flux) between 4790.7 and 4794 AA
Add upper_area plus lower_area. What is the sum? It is 9.7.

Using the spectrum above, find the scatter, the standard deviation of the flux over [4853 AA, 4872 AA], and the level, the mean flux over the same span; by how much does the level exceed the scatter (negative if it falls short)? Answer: 19.1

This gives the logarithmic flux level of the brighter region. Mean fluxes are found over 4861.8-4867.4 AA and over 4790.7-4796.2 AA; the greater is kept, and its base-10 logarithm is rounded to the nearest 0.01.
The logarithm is 1.29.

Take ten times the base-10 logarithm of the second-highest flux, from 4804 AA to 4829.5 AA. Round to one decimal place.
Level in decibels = 13.0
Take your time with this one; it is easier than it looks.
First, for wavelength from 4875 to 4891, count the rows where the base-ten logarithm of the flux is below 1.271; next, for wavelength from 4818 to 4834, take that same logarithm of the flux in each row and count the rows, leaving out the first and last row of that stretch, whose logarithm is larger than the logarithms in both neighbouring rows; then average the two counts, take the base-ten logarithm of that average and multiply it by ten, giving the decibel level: 8.5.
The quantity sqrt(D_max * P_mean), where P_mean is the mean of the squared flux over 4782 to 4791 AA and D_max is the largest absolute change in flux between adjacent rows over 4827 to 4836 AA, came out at 13.0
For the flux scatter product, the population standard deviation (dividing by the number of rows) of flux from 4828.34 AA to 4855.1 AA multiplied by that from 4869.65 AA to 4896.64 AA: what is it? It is 1.19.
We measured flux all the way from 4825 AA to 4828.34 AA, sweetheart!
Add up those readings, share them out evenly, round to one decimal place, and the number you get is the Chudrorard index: 17.0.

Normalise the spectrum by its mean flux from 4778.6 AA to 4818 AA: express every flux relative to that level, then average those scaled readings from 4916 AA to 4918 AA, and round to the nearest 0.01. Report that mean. 1.07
